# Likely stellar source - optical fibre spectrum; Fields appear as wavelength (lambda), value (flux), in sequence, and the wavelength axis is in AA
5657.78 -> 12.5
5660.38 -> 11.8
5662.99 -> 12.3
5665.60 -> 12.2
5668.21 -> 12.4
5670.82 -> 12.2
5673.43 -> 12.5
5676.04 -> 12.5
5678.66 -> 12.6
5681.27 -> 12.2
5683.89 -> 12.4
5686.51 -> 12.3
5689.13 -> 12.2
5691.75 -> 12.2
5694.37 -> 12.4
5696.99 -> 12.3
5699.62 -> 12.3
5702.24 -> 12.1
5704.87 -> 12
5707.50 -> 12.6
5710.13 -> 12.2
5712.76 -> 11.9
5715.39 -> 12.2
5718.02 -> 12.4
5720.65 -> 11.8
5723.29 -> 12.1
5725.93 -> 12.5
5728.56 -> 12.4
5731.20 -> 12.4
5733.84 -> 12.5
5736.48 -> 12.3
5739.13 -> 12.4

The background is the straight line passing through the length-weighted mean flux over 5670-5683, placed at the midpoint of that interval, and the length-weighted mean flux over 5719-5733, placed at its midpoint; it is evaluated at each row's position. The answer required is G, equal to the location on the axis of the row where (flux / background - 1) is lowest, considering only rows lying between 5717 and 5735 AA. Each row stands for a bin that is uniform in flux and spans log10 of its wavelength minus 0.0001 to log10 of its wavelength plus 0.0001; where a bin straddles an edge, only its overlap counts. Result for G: 5720.65 AA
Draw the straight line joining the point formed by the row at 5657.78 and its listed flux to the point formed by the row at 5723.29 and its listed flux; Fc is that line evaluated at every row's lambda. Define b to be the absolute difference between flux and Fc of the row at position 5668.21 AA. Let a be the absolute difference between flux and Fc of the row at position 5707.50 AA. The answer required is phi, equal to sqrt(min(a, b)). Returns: 0.19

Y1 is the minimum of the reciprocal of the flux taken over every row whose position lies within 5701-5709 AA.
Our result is 0.0794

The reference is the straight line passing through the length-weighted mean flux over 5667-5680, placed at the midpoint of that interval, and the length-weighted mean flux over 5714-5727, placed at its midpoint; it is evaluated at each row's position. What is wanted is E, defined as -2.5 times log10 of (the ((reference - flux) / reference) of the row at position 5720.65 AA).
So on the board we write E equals 3.7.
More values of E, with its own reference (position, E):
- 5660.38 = 3.1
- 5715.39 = 7.0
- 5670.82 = 4.2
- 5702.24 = 4.5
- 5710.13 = 6.0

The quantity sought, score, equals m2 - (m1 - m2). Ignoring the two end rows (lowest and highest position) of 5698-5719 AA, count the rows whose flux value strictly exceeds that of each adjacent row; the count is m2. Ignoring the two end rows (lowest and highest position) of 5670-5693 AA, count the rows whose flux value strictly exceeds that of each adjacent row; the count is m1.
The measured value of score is 0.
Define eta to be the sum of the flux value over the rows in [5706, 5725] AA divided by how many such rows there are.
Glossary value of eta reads 12.2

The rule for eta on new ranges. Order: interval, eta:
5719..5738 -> 12.3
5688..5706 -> 12.2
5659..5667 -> 12.1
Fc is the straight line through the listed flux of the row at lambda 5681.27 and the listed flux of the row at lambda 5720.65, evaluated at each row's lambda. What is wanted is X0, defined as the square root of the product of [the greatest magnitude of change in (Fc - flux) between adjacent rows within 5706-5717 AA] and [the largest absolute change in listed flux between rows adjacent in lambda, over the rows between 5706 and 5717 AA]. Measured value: 0.39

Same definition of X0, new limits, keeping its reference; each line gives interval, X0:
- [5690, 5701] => 0.21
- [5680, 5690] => 0.21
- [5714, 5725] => 0.59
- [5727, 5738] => 0.19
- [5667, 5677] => 0.31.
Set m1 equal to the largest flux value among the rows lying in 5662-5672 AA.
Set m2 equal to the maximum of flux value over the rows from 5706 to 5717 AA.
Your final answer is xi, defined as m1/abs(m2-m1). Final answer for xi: 62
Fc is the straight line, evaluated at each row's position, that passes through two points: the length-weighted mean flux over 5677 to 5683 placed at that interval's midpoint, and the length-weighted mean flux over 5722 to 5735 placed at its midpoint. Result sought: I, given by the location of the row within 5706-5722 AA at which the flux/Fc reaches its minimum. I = 5720.65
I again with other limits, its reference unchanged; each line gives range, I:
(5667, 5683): 5670.82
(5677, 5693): 5681.27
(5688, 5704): 5702.24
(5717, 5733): 5720.65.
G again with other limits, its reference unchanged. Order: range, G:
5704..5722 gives 5720.65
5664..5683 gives 5665.60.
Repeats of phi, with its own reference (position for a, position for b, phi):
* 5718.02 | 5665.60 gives 0.50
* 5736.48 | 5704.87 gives 0.46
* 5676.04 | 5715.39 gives 0.23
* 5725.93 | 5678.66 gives 0.48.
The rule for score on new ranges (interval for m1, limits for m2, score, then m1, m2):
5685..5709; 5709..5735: 3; 1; 2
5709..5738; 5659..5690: 5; 3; 4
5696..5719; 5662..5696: 5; 1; 3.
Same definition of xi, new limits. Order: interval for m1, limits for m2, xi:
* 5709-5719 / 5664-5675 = 124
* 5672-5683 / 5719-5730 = 126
